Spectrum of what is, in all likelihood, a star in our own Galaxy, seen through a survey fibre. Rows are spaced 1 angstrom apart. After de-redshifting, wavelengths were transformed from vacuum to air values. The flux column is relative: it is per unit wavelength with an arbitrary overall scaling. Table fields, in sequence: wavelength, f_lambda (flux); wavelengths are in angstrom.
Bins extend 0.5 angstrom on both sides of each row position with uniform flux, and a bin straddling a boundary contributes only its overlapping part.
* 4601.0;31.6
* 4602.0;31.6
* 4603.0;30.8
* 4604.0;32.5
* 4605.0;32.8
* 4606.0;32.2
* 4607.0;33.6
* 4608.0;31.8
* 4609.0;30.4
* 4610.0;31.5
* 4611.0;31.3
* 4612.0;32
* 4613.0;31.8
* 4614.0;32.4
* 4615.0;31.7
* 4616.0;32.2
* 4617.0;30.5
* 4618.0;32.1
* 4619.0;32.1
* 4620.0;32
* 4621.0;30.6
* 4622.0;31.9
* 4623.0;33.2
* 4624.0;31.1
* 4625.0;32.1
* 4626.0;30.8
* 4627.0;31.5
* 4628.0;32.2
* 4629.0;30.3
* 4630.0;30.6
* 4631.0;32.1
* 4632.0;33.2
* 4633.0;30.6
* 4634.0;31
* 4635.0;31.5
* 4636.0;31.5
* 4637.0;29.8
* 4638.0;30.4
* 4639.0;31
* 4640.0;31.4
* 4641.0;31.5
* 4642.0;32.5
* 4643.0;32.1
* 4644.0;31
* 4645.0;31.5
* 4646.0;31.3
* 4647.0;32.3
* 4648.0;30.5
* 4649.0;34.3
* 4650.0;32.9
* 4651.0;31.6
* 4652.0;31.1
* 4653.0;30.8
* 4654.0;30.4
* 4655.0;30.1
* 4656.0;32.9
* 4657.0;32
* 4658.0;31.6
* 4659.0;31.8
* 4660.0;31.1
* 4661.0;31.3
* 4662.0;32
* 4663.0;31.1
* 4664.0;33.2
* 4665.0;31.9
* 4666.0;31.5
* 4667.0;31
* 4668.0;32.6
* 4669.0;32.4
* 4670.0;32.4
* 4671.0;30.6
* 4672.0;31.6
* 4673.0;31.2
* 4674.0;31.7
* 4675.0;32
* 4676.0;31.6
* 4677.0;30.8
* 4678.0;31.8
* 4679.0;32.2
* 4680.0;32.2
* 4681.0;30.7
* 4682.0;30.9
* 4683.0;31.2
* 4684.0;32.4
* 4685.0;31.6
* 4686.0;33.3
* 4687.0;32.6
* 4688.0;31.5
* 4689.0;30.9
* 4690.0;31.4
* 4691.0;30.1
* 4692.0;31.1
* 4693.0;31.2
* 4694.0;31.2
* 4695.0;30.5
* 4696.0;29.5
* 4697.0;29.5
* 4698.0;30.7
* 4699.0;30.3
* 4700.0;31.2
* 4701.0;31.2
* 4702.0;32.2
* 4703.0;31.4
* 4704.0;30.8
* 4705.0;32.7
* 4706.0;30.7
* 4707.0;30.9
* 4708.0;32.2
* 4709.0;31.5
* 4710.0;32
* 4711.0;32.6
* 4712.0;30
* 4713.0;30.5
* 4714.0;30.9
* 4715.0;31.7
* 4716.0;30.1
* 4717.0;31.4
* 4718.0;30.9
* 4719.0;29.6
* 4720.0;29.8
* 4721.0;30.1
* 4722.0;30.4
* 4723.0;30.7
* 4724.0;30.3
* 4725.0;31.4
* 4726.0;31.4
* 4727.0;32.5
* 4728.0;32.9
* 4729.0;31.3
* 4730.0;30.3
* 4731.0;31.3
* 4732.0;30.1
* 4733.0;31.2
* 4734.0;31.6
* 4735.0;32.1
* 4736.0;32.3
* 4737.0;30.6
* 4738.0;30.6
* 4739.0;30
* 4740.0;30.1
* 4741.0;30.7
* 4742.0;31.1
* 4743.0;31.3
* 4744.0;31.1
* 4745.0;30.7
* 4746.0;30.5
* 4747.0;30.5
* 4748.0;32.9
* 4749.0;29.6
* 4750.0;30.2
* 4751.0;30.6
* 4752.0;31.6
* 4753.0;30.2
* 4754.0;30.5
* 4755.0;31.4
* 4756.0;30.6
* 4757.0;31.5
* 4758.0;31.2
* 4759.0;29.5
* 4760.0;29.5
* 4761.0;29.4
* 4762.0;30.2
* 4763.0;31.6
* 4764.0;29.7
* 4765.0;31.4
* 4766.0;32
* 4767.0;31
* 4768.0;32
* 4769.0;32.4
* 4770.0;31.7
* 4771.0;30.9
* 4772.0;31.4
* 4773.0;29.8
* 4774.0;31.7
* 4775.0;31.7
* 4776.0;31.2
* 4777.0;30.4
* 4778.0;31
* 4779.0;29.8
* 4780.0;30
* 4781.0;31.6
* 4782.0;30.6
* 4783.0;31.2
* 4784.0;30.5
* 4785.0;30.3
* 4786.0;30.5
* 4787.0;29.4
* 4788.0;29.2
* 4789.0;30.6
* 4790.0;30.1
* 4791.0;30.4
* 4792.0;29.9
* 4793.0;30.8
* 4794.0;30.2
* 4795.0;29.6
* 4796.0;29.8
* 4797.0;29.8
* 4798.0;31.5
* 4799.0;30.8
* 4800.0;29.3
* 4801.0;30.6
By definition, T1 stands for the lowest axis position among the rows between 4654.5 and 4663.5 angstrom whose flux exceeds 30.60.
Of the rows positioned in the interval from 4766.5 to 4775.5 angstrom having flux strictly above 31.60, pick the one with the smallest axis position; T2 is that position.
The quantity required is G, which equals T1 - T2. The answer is -112 angstrom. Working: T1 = 4656.0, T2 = 4768.0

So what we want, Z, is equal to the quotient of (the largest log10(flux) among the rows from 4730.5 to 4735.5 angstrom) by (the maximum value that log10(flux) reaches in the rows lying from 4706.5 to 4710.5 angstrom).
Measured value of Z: 1.00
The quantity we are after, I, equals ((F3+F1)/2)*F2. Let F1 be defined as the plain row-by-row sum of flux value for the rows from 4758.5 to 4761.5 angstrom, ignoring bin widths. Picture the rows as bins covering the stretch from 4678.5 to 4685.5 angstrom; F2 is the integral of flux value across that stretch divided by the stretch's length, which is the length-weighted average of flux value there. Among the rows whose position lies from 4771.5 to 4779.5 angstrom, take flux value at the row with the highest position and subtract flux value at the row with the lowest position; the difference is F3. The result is 1371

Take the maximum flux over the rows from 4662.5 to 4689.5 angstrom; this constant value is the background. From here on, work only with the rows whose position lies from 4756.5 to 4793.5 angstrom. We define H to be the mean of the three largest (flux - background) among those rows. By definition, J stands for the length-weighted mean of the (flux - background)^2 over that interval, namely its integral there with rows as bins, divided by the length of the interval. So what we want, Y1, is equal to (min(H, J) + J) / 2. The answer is 3.1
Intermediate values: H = -1.2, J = 7.5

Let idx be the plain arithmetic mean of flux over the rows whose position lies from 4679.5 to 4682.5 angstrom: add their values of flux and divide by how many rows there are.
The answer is 31.3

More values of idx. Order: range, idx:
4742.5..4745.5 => 31.0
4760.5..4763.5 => 30.4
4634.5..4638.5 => 30.8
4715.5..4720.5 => 30.4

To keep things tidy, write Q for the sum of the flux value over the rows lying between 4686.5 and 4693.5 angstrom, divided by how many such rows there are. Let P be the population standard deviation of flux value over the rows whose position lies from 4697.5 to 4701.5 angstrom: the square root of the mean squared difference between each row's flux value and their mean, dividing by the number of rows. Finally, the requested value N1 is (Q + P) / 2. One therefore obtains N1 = 15.8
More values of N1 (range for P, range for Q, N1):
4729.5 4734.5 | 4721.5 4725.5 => 15.6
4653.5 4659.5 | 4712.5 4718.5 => 15.9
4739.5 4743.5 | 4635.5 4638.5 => 15.5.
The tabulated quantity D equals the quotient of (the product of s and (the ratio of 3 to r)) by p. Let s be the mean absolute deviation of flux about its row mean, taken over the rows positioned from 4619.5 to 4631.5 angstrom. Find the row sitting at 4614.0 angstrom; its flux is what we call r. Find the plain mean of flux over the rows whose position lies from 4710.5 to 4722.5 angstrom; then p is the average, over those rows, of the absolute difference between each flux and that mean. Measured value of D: 0.096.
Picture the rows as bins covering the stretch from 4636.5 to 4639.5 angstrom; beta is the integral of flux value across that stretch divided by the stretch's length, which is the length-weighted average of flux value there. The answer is 30.4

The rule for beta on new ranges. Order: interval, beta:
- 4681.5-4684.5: 31.5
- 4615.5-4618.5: 31.6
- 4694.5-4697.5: 29.8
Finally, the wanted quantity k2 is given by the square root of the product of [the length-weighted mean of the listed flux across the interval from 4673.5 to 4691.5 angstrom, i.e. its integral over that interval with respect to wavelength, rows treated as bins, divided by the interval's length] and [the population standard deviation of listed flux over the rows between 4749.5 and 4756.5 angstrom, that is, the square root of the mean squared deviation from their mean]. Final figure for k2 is 4.03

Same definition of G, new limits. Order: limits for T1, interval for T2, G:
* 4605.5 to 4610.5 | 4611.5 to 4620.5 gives -6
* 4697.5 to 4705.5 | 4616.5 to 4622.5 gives 80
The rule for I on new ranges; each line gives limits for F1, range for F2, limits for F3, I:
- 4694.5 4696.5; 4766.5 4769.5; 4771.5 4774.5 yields 959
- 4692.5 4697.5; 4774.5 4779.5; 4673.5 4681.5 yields 2325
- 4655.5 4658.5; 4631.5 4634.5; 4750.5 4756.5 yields 1525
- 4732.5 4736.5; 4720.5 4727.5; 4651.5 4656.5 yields 1998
